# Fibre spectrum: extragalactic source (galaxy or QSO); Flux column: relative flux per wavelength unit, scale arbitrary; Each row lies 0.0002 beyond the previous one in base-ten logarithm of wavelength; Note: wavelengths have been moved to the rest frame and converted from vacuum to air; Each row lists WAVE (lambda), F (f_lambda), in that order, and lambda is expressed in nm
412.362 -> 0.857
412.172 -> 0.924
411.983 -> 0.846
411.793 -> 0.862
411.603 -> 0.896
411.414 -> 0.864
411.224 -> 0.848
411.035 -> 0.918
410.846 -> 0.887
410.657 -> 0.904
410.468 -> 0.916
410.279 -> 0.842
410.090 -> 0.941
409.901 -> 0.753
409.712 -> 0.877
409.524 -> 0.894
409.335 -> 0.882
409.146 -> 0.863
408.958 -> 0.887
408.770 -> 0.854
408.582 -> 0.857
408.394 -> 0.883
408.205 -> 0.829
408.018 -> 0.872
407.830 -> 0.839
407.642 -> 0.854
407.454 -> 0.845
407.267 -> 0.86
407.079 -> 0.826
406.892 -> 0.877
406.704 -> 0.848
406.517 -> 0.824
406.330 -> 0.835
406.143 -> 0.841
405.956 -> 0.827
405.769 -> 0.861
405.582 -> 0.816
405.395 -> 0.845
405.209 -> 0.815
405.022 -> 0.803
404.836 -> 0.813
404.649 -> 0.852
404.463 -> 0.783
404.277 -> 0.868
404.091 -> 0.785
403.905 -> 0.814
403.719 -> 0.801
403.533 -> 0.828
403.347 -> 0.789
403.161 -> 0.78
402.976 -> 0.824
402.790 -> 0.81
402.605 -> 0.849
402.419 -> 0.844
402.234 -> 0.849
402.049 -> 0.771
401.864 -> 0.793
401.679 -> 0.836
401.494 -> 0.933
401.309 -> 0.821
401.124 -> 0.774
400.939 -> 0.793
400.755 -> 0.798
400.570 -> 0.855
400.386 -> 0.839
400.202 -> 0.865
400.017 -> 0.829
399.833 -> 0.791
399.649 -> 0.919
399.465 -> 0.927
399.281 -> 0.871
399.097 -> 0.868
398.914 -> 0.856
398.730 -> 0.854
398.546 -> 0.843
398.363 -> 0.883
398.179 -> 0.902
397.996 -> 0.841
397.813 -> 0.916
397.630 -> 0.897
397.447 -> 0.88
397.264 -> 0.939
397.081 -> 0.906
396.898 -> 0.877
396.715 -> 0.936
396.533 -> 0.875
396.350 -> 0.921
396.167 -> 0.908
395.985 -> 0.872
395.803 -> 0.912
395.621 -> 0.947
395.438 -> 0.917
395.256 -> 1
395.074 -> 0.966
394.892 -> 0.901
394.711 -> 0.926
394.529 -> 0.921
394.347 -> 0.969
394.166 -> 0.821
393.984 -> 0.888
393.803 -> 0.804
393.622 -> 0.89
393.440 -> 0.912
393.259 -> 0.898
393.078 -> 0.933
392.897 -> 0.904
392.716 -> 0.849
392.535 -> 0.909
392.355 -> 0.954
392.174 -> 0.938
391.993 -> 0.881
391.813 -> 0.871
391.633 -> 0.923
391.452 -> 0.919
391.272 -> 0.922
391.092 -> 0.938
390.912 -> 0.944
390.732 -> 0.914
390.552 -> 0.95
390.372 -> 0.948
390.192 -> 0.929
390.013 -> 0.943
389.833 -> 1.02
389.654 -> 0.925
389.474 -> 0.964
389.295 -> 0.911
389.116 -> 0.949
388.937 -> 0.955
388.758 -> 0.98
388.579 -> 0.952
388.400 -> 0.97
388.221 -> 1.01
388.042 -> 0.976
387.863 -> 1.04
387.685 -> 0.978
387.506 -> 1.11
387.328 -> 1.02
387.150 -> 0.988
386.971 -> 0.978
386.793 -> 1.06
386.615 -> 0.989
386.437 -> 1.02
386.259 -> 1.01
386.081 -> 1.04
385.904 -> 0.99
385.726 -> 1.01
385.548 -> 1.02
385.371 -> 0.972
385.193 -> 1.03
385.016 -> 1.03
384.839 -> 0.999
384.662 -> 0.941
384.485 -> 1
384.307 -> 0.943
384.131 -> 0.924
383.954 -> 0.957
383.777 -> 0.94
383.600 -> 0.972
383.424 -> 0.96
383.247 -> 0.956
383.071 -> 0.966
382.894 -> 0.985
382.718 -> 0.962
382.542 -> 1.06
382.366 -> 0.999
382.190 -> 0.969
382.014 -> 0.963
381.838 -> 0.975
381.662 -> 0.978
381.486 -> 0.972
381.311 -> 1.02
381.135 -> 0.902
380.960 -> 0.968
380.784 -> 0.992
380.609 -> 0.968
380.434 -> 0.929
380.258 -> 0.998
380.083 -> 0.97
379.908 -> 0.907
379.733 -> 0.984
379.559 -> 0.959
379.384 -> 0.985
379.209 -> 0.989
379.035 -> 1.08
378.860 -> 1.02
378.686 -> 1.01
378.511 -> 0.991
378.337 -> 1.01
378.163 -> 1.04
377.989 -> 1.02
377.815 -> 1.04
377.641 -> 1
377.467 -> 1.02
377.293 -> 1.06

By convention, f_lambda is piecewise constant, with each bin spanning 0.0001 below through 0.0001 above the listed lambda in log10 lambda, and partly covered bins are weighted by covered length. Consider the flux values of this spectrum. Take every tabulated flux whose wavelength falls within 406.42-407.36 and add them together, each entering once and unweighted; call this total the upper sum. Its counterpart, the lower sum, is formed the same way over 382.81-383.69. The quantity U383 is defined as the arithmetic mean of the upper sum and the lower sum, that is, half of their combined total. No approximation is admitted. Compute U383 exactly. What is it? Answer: 4.54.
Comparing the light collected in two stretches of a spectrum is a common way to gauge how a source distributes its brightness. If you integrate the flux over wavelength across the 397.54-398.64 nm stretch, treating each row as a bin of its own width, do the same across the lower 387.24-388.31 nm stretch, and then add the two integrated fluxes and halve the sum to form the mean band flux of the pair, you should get 1.03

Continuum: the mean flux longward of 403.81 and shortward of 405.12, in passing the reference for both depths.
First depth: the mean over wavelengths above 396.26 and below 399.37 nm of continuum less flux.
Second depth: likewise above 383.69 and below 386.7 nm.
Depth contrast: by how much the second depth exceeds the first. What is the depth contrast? -0.103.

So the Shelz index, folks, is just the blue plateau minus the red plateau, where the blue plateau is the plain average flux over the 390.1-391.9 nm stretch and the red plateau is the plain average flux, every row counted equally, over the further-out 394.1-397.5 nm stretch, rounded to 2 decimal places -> 0.01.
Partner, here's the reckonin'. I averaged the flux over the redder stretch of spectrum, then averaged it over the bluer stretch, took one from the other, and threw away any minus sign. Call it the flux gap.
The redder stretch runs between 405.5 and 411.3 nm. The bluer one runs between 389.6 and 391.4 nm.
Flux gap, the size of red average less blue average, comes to 0.083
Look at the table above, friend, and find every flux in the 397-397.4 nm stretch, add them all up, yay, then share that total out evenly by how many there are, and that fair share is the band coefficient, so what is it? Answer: 0.92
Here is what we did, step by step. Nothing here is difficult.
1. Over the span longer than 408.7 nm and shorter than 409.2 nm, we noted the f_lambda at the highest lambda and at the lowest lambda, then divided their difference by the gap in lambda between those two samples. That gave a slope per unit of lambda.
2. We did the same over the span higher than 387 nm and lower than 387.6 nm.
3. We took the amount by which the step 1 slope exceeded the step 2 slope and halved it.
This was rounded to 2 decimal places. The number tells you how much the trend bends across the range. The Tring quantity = -0.16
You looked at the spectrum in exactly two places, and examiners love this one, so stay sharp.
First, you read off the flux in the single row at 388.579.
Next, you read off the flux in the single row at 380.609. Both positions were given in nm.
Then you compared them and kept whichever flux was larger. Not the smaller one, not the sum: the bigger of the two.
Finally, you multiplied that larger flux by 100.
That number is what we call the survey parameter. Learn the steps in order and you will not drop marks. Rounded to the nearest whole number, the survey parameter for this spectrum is 97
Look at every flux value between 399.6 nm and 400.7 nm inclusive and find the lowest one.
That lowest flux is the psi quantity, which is 0.791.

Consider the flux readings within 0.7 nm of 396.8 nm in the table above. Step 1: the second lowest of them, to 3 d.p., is 0.877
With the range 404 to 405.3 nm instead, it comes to 0.785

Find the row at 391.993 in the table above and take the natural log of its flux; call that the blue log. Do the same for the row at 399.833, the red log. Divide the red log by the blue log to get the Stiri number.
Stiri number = 1.9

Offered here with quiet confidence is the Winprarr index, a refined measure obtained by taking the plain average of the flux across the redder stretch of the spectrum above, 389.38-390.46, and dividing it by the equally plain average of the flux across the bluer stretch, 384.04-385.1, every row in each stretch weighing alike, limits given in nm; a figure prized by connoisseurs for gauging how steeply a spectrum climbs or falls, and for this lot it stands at 0.98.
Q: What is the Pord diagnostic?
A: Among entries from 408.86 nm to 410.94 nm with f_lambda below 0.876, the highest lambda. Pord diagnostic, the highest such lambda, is 410.279 nm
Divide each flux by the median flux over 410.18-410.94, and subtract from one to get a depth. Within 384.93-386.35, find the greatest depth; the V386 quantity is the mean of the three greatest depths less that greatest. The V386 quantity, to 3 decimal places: -0.021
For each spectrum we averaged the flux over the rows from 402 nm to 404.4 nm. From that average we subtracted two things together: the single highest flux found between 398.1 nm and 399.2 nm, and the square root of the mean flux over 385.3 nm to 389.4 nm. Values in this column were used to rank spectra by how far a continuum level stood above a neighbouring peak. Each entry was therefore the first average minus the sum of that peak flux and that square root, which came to -1.08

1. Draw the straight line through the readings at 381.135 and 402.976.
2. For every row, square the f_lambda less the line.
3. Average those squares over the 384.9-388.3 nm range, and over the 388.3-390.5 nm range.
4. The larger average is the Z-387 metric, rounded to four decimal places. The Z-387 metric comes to 0.0185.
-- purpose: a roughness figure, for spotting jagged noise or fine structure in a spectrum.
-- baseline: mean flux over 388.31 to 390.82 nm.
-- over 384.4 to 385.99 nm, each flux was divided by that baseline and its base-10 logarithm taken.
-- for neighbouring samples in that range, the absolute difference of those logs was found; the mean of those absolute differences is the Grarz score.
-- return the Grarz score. 0.016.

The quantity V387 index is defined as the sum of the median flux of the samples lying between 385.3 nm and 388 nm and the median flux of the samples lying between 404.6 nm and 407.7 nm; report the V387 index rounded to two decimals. 1.85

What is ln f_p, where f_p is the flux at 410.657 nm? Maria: -0.101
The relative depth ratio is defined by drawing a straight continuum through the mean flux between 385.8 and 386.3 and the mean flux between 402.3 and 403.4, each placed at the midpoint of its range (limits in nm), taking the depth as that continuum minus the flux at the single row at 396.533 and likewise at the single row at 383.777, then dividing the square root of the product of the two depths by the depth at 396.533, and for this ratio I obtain 2.5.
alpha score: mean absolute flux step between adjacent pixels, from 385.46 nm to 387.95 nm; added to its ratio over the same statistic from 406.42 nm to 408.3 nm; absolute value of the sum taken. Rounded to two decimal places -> 1.77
